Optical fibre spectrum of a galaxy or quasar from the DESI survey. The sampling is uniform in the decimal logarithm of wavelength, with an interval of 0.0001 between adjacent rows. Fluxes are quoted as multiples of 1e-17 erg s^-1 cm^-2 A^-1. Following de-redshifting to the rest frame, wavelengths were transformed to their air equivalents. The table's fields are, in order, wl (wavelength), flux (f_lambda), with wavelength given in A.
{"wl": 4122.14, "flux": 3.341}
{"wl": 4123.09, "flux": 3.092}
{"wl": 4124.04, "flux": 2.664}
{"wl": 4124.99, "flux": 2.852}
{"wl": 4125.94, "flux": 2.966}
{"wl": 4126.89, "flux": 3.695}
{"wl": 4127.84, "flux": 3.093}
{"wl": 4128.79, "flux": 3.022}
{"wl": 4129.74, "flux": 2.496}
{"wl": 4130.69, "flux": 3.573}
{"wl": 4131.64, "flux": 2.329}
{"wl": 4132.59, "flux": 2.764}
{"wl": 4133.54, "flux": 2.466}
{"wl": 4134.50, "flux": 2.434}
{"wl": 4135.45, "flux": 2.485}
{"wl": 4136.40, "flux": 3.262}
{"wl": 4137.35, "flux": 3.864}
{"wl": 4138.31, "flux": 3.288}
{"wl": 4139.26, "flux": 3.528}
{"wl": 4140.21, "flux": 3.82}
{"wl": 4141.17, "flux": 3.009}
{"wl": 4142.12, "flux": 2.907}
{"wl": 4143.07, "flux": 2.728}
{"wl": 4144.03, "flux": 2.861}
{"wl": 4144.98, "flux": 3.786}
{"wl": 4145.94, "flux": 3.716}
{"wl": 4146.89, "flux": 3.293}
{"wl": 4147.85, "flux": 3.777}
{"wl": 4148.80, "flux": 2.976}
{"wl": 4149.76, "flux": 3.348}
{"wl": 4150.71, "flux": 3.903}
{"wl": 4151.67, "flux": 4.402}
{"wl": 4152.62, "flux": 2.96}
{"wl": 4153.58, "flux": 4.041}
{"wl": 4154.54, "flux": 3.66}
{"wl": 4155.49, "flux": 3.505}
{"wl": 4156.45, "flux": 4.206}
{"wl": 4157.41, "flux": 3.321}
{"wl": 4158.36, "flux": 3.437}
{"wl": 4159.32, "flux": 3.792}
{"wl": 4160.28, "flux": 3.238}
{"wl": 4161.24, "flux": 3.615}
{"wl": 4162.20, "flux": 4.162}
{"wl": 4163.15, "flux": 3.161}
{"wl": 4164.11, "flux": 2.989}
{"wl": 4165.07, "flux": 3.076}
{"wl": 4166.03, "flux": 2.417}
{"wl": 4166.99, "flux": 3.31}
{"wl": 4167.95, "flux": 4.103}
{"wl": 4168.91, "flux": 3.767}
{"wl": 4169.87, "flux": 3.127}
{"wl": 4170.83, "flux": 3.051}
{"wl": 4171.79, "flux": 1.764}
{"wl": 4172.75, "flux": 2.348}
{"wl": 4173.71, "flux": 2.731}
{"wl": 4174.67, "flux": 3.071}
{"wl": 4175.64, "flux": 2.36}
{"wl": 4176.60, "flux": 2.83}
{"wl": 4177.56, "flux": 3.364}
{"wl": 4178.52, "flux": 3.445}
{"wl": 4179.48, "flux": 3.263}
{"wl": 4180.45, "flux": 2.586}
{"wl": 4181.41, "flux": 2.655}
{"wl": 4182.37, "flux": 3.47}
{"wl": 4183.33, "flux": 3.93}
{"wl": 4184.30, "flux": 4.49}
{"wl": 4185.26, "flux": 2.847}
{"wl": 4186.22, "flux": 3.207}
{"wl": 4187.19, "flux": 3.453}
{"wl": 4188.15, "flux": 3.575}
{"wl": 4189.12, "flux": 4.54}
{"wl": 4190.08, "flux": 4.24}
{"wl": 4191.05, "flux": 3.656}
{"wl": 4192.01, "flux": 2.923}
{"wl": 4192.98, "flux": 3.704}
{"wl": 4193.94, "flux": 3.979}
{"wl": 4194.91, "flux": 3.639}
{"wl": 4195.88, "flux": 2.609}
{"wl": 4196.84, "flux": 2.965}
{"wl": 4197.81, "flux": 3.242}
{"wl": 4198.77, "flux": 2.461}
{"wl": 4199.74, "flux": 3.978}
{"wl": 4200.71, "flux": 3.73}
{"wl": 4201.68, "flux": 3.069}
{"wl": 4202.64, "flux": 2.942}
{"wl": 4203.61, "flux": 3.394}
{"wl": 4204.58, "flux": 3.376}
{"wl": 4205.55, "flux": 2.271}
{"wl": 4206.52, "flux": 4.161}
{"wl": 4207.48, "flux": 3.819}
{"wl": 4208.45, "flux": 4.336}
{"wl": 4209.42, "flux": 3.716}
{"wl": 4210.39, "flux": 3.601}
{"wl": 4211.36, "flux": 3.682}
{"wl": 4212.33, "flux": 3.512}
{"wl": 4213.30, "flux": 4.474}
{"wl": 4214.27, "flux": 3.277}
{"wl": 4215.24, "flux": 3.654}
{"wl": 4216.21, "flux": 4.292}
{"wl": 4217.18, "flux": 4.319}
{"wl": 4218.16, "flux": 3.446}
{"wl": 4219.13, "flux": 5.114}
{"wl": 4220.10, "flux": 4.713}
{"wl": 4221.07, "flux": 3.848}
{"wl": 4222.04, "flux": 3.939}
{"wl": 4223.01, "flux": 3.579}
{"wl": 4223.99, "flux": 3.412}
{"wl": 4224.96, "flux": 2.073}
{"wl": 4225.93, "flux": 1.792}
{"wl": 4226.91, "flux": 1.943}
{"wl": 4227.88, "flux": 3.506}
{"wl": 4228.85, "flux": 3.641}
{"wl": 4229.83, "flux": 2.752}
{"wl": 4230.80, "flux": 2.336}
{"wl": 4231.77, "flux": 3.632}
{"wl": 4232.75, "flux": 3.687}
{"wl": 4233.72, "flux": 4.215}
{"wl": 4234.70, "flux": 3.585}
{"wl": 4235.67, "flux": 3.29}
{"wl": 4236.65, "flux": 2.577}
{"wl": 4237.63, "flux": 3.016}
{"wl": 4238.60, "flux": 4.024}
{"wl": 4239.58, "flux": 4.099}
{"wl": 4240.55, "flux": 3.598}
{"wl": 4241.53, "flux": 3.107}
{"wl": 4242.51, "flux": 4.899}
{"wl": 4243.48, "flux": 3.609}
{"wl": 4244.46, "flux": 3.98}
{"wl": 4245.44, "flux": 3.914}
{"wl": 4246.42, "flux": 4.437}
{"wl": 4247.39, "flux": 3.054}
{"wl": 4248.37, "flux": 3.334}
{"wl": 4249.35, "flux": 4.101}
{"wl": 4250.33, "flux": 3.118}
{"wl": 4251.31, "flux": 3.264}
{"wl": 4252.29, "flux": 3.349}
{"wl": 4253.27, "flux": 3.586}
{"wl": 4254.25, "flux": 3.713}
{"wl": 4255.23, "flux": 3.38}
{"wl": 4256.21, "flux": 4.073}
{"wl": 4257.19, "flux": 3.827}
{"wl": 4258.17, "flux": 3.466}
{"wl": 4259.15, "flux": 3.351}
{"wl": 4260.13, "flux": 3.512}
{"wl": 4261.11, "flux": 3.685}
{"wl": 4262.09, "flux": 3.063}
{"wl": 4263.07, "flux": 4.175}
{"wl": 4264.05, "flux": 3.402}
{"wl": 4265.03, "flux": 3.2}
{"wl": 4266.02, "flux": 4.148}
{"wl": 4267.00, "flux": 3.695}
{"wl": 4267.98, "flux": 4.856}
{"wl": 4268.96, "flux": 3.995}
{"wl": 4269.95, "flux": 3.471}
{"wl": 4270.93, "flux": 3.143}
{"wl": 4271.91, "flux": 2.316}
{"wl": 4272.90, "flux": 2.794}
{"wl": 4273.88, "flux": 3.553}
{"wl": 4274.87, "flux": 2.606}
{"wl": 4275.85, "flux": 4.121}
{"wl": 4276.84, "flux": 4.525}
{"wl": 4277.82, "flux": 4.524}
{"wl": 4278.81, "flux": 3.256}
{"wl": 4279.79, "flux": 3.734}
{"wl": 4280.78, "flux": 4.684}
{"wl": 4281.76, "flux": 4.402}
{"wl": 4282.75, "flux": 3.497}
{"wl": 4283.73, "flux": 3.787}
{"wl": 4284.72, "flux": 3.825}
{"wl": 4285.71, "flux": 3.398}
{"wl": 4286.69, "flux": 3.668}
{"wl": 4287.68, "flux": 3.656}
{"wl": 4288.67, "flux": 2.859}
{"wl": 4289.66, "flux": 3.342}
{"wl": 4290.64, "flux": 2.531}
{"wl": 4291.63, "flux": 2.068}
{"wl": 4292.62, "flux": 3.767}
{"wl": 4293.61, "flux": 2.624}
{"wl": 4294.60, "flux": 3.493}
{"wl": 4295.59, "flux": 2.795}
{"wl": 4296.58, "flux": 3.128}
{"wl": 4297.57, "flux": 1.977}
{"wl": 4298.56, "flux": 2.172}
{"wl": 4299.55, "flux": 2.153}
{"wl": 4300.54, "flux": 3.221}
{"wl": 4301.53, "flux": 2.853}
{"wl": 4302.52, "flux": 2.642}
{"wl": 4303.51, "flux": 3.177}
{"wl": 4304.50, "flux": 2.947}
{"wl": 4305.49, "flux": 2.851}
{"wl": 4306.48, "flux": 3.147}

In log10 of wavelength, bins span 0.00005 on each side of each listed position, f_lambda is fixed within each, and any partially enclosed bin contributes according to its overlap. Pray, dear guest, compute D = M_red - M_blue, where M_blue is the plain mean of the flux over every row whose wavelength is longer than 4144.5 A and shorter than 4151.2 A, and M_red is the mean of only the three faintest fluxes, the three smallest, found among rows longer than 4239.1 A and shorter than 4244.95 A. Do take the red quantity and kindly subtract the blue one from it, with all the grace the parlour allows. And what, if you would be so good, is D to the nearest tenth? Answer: -0.1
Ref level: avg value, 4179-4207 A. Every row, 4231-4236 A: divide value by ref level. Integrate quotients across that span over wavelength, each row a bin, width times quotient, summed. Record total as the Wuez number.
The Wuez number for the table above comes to 5.3 A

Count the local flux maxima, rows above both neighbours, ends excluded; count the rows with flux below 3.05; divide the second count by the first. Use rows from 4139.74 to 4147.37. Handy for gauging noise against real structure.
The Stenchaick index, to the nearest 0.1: 4.0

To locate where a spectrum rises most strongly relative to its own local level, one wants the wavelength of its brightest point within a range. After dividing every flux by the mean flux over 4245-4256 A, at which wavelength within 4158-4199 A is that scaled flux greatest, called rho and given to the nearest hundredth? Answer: 4189.12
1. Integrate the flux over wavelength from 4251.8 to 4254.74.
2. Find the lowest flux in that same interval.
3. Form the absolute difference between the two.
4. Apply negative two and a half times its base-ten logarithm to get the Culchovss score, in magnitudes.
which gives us -2.12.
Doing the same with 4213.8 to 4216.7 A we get -2.20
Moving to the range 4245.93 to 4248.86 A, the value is -2.19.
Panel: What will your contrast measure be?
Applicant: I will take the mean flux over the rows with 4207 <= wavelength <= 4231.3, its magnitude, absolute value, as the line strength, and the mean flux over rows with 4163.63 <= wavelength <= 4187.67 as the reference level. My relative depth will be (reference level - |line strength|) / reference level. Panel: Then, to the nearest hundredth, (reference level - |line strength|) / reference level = -0.14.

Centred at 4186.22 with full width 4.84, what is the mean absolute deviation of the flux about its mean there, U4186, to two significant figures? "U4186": 0.41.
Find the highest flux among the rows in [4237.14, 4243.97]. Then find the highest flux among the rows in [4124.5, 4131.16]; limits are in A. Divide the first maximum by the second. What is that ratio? 1.33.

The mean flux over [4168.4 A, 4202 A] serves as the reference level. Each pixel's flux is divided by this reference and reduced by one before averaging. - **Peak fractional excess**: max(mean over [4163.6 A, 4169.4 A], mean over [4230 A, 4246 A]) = 0.10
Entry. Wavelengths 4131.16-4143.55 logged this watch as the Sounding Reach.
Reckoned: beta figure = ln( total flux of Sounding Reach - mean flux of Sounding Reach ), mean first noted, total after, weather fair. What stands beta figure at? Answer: 3.58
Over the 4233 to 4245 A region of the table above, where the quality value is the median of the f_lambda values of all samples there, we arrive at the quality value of 3.60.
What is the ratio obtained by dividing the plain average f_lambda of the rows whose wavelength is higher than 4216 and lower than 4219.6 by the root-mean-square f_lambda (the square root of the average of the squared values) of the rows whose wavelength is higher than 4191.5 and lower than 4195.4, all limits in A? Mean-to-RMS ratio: 1.20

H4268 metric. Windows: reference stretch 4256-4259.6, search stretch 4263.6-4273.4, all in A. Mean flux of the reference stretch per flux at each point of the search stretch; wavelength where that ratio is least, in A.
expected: 4267.98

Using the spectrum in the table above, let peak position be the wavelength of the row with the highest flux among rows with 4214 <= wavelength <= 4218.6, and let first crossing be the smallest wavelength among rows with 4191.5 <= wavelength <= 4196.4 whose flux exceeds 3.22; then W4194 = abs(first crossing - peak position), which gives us 24.2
